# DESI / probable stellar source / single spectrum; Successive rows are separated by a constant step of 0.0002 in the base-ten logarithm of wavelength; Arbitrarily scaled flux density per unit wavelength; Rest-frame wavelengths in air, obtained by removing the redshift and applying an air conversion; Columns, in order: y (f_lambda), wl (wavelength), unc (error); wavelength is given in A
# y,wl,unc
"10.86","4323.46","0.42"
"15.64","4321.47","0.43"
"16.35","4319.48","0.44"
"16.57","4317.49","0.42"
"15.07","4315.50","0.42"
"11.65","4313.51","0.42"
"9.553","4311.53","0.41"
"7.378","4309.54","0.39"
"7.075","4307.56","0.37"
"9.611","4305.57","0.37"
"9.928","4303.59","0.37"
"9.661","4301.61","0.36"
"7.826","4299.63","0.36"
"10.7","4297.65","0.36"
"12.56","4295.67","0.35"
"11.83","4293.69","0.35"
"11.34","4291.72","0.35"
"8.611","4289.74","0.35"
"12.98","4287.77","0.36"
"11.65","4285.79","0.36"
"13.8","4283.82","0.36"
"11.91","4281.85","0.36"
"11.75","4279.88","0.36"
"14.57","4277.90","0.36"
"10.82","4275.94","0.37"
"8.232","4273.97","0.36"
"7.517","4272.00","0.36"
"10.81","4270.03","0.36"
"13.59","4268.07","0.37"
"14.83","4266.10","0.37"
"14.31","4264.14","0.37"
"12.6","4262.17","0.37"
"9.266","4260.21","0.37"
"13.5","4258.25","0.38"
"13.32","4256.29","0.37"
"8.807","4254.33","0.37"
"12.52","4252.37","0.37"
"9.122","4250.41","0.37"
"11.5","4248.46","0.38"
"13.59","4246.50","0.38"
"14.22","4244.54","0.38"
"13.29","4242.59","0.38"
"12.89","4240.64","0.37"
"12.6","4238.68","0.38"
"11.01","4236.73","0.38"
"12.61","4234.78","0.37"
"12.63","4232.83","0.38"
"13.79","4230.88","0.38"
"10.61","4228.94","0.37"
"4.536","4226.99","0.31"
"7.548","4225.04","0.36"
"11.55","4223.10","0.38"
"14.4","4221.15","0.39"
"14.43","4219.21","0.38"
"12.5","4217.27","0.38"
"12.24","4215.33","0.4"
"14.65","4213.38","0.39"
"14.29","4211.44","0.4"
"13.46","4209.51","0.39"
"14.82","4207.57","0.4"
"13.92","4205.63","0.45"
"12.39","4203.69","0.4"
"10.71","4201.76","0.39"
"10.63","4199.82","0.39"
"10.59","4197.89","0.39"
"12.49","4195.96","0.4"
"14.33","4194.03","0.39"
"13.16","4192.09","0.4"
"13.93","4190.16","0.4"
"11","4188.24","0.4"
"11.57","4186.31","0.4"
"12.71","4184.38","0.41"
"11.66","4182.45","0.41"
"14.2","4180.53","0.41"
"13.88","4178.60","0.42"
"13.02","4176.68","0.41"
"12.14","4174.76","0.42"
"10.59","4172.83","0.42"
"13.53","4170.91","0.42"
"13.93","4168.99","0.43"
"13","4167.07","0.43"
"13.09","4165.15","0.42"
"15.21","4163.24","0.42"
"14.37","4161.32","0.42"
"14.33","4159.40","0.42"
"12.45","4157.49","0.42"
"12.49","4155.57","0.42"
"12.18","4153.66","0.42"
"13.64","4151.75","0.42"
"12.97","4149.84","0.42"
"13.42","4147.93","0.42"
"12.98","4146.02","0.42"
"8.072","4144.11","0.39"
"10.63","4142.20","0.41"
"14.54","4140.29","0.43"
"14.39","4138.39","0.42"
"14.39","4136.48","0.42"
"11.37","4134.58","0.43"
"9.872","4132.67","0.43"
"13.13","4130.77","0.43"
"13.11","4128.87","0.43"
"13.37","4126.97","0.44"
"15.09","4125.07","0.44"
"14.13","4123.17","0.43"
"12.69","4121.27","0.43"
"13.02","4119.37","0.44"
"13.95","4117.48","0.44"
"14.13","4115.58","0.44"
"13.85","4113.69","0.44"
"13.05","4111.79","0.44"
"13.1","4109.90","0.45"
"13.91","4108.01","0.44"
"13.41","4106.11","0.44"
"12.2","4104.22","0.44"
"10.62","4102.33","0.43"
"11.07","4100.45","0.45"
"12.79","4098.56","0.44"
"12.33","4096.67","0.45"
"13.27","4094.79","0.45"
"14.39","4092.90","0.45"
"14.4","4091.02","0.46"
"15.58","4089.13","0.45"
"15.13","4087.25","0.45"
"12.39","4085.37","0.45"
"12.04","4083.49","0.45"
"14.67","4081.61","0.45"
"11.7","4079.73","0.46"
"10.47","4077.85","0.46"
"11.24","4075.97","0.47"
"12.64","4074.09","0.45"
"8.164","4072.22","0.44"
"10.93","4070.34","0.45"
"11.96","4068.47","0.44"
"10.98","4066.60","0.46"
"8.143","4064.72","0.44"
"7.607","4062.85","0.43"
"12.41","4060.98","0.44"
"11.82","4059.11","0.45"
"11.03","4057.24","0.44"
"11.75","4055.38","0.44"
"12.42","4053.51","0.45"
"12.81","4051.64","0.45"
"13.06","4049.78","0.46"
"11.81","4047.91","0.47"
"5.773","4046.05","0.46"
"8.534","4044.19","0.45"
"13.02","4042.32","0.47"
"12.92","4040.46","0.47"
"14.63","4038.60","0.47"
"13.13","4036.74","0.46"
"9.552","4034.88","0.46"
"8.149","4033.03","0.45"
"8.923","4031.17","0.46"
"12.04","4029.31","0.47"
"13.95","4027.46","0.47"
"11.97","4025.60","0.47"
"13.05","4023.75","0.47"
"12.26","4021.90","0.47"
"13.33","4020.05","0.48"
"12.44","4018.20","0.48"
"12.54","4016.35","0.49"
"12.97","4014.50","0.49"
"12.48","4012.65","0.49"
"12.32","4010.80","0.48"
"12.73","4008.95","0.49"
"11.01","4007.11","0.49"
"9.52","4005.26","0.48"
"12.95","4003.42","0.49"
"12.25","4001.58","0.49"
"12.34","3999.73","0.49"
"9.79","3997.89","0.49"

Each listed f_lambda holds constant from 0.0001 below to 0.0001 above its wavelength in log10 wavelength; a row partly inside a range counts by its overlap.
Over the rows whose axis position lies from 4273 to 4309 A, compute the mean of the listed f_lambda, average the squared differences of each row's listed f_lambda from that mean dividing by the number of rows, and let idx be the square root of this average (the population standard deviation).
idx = 2.0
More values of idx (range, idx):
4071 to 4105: 1.8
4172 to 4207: 1.3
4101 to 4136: 1.3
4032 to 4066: 2.4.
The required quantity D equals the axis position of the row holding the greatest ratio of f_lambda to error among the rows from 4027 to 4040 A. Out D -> 4038.60 A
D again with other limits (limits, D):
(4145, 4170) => 4163.24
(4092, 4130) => 4125.07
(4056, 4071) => 4060.98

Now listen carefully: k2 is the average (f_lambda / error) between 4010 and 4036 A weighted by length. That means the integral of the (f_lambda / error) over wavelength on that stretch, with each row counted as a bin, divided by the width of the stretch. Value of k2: 25.0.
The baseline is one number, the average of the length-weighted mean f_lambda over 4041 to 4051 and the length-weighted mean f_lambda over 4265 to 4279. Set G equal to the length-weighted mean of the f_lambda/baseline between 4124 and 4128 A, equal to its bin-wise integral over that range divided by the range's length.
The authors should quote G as 1.28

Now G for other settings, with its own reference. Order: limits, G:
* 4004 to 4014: 1.06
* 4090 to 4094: 1.30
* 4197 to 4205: 1.01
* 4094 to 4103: 1.09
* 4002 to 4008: 1.02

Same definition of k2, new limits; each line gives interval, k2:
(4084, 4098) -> 30.7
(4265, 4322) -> 30.6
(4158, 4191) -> 31.4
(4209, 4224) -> 34.6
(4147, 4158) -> 30.7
